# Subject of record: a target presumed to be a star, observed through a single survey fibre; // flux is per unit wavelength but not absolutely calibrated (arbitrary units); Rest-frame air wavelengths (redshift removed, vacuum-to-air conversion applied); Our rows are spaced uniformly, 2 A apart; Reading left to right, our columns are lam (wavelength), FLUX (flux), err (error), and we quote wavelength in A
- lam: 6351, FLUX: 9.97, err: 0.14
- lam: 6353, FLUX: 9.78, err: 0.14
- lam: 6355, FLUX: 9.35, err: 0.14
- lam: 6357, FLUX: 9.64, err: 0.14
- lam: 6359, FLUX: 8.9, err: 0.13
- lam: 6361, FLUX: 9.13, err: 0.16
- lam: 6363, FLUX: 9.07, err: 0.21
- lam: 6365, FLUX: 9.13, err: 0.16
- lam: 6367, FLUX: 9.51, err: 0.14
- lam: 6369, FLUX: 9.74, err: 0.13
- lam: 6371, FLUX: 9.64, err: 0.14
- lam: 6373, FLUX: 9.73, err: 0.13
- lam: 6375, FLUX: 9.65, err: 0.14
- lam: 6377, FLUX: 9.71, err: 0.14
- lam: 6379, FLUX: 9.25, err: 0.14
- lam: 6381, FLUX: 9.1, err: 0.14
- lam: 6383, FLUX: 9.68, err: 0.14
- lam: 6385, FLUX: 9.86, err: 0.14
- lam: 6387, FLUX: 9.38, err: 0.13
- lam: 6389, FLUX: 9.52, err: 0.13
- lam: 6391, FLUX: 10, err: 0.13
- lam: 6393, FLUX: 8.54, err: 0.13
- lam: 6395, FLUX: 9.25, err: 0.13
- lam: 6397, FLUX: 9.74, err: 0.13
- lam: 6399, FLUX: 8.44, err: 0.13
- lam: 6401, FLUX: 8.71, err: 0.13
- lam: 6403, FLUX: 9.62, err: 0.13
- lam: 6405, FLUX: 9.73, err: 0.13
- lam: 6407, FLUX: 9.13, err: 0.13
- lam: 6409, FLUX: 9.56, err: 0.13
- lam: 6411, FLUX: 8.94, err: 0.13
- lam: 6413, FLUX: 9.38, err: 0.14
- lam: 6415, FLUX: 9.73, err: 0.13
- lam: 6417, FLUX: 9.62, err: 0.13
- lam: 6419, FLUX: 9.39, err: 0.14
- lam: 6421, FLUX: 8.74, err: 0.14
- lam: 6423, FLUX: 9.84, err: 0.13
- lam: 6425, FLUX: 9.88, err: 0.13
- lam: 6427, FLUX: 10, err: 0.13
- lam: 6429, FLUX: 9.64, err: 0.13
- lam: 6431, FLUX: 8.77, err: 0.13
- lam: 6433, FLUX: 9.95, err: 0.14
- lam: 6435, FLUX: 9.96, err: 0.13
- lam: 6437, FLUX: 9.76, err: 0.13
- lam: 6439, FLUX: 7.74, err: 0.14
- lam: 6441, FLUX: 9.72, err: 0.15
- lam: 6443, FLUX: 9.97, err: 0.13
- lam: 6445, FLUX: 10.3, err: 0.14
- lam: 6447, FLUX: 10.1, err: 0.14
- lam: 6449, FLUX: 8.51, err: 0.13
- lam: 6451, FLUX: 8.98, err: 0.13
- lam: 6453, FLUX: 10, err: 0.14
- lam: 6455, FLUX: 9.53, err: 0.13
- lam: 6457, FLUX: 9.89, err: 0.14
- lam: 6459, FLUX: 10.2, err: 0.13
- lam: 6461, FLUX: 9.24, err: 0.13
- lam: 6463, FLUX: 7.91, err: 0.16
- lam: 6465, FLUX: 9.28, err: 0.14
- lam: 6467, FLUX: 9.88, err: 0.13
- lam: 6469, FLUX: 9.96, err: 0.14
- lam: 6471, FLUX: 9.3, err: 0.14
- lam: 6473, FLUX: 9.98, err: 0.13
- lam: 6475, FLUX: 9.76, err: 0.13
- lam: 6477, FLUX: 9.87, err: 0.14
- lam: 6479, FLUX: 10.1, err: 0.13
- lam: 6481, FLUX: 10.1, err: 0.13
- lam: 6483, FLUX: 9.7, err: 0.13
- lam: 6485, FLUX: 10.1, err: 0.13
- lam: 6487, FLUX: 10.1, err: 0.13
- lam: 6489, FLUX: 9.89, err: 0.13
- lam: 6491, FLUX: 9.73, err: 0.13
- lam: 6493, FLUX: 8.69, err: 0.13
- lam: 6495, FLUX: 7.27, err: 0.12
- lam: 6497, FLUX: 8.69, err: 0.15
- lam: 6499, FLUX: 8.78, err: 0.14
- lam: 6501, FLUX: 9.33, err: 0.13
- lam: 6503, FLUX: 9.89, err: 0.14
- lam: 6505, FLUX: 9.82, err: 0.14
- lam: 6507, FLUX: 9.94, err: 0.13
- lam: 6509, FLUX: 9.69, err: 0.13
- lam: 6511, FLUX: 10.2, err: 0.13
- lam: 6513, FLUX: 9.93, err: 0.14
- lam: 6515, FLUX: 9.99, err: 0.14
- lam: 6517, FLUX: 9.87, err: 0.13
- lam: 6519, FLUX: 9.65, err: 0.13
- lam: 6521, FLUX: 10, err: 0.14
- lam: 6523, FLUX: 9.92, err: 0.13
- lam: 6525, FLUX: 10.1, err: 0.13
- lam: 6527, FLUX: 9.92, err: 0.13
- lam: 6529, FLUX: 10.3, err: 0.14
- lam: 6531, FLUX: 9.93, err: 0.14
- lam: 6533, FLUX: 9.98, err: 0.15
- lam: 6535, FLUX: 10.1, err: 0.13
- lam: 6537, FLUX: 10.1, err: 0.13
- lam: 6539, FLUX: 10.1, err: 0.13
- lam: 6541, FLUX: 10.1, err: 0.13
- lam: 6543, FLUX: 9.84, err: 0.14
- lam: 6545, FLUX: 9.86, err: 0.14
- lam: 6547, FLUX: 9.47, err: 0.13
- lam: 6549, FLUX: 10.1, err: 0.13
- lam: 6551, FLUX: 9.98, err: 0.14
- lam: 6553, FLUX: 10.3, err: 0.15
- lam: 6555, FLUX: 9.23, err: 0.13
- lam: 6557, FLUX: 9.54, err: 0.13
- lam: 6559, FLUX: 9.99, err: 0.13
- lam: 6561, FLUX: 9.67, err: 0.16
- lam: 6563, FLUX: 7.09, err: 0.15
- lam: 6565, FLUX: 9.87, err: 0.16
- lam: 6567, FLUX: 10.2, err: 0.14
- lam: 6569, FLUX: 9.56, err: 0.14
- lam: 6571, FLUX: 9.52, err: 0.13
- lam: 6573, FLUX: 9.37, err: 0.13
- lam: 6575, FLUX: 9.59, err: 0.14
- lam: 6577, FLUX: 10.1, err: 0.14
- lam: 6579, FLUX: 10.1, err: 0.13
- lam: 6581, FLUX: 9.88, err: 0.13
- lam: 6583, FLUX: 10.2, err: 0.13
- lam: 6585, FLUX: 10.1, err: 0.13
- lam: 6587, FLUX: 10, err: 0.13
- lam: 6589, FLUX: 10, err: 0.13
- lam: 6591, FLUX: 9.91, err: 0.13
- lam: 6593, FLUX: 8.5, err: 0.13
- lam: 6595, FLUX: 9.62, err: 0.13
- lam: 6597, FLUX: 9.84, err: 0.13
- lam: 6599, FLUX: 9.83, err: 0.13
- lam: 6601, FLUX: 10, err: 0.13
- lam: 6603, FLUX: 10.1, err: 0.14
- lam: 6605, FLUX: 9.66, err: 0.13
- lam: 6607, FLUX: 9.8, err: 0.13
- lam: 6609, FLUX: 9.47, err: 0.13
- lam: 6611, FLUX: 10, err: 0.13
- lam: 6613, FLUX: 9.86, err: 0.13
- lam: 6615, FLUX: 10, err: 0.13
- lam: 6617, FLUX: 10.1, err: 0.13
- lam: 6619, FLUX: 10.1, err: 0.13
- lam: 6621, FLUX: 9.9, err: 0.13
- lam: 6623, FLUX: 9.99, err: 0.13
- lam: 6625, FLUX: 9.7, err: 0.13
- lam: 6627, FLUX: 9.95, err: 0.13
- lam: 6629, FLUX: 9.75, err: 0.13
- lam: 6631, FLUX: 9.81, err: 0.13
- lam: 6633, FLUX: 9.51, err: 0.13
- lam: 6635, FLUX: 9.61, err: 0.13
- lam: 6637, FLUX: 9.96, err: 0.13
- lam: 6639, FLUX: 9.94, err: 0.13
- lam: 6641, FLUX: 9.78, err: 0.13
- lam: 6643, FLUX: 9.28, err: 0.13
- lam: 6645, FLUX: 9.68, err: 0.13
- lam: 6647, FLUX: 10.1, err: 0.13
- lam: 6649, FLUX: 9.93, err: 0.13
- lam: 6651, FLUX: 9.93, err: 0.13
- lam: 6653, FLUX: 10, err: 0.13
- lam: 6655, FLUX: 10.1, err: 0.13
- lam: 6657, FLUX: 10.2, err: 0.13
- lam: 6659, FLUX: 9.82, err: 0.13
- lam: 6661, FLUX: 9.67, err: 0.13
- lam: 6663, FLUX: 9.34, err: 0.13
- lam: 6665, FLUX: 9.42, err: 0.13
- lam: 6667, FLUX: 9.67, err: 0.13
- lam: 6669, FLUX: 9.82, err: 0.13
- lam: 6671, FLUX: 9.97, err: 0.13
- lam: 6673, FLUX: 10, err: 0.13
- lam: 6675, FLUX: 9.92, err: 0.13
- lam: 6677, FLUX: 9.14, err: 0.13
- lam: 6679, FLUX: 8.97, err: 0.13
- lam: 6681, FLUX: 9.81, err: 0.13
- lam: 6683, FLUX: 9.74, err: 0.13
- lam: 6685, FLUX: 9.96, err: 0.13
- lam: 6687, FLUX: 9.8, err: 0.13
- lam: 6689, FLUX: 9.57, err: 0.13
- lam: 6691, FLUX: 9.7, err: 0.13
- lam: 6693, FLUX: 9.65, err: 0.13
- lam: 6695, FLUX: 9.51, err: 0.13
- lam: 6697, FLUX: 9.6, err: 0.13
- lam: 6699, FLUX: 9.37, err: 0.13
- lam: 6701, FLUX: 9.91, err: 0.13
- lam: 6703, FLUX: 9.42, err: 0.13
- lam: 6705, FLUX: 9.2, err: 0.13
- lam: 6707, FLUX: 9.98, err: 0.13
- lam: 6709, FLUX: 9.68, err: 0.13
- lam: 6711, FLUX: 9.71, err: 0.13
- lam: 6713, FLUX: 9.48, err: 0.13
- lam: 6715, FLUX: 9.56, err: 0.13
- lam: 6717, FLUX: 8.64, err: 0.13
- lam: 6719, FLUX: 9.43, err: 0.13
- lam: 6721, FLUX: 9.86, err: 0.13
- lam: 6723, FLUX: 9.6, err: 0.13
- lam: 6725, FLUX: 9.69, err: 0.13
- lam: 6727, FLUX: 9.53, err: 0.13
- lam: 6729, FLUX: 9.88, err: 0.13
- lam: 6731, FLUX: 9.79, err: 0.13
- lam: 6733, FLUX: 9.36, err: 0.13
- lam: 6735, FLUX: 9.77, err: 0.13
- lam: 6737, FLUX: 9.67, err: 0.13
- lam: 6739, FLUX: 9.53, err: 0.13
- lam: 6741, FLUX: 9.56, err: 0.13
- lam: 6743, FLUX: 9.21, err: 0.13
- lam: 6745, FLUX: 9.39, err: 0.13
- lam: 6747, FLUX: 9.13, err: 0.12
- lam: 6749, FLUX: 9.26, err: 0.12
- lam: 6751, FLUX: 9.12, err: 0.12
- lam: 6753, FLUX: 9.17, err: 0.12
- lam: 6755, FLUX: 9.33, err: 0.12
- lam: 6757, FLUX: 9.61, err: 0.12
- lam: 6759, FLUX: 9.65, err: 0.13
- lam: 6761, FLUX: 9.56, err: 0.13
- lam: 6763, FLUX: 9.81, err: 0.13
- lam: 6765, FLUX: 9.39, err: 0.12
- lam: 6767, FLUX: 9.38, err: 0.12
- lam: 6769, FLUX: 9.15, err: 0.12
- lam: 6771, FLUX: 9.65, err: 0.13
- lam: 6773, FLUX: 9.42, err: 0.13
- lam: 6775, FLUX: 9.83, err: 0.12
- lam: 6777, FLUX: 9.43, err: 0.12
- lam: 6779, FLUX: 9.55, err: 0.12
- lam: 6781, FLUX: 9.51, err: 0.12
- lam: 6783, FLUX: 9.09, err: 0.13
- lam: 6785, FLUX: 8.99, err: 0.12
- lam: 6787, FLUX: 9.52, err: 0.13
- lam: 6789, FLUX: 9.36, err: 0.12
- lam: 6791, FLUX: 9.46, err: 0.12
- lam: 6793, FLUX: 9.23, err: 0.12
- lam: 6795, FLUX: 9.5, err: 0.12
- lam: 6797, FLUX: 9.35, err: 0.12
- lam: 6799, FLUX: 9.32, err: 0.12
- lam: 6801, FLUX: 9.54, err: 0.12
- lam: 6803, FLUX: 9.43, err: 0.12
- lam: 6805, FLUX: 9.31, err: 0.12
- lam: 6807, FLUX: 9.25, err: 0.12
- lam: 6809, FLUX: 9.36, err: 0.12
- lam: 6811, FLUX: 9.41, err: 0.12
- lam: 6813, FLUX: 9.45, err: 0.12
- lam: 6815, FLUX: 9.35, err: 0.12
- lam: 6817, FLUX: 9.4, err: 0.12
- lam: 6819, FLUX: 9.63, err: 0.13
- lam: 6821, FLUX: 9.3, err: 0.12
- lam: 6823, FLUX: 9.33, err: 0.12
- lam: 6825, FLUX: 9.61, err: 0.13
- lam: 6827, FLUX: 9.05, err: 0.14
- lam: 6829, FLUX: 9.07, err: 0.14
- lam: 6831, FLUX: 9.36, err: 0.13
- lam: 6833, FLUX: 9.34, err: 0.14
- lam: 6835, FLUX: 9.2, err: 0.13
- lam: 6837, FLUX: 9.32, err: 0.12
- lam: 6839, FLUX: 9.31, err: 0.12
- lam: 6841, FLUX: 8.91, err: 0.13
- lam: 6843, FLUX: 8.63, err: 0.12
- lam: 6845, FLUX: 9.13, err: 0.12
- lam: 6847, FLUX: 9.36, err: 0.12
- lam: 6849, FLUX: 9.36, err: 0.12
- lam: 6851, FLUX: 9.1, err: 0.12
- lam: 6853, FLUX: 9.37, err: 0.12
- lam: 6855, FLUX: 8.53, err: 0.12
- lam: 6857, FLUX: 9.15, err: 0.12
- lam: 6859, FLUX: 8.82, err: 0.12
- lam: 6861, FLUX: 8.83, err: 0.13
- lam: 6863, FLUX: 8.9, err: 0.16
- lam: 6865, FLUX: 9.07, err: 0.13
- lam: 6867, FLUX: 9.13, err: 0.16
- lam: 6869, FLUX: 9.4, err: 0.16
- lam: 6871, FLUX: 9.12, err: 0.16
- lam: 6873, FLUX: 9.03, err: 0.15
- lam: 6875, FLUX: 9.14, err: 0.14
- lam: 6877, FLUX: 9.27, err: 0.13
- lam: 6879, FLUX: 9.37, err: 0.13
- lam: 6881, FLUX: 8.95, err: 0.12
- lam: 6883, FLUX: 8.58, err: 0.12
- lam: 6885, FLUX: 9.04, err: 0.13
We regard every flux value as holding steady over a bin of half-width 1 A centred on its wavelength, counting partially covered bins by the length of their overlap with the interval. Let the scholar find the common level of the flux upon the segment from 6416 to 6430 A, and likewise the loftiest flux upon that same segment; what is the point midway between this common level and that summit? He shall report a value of 9.8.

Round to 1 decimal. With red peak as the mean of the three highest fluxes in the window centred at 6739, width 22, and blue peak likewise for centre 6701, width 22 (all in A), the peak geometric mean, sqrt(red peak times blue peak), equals 9.8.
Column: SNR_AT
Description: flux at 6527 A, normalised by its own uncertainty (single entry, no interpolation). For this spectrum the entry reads 76.3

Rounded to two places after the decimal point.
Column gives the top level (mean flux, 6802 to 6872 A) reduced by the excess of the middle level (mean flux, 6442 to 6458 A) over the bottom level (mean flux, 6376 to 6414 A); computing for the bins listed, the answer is 8.89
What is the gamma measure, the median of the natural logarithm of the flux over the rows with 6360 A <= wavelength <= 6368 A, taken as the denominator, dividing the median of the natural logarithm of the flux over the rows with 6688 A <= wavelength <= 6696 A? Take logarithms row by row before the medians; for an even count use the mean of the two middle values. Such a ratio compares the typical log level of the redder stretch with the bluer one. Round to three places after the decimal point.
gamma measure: 1.023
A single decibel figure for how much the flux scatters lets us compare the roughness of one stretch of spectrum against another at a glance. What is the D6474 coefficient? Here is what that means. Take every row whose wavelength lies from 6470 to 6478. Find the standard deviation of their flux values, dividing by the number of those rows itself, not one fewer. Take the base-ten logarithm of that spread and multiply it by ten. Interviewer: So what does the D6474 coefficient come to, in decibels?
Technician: -5.9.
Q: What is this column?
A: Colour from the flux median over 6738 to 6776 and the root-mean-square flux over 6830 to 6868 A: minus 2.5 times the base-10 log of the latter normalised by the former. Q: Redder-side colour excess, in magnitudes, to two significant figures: 0.034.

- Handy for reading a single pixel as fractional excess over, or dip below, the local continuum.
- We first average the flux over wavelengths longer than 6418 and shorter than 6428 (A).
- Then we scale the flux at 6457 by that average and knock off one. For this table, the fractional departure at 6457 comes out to 0.03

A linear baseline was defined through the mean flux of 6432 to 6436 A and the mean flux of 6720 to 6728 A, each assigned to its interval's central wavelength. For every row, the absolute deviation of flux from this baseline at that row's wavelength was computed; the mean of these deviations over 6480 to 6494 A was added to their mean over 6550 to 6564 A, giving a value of 1.0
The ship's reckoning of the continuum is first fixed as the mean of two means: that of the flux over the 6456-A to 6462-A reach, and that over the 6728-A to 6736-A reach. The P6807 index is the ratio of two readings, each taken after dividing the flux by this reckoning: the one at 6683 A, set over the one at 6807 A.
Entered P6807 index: 1.05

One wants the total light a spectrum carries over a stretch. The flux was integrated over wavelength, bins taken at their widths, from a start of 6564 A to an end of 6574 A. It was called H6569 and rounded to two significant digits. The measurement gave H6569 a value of 97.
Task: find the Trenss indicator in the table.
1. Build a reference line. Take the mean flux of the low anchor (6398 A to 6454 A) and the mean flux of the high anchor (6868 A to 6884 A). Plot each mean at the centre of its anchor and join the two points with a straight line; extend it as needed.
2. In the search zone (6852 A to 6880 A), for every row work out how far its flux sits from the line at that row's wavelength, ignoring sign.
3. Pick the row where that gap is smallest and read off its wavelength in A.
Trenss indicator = 6871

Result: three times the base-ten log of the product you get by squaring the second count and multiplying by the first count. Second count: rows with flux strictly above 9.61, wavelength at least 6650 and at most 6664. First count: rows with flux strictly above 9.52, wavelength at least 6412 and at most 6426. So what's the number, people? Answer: 6.5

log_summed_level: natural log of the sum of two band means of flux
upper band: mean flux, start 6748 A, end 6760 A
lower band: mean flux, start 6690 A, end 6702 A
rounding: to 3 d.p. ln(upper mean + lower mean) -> 2.943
